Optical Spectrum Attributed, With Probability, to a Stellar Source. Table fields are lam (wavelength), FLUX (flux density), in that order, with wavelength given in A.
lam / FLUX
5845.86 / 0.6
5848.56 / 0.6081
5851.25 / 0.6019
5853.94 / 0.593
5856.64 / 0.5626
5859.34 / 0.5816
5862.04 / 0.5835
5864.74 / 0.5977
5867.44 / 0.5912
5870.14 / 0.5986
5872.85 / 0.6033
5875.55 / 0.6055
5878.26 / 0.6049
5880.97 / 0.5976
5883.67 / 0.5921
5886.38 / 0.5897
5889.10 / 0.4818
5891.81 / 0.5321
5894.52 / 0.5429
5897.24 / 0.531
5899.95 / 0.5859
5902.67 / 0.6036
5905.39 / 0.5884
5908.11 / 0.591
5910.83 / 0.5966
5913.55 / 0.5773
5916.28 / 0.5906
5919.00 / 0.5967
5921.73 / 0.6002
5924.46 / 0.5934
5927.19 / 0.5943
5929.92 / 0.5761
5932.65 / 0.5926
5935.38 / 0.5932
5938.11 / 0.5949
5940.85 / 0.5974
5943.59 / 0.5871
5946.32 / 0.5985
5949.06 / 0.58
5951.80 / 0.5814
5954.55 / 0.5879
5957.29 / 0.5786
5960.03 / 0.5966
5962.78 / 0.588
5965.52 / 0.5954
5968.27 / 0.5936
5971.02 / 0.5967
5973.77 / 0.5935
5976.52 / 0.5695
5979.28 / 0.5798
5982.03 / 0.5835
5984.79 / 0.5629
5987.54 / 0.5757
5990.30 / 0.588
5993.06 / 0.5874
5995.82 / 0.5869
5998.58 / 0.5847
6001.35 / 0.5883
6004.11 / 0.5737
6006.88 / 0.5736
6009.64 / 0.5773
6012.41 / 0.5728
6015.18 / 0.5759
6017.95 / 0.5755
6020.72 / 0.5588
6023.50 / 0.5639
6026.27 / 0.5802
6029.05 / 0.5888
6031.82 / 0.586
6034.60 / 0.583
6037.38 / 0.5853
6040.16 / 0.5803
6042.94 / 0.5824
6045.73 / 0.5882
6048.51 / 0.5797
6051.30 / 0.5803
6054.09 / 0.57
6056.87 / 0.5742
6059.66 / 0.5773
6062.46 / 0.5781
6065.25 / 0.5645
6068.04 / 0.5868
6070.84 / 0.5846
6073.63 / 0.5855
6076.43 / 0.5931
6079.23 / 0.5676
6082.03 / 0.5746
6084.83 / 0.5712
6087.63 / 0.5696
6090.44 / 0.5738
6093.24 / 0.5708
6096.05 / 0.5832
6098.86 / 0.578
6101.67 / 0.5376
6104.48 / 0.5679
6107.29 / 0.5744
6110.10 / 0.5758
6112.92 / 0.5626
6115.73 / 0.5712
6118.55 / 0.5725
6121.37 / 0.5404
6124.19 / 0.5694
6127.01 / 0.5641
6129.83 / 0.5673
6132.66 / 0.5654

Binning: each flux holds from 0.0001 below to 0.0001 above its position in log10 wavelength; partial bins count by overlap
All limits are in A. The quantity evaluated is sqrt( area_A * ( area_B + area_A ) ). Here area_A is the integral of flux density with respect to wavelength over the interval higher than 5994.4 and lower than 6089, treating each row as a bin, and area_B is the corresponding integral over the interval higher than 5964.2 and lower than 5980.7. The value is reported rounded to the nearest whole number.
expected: 59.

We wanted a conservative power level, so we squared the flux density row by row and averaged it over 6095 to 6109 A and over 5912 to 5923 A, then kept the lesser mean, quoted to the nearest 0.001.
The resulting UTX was 0.323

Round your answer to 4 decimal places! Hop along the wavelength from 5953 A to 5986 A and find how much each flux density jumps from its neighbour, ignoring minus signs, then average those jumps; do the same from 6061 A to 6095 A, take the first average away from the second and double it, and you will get -0.0034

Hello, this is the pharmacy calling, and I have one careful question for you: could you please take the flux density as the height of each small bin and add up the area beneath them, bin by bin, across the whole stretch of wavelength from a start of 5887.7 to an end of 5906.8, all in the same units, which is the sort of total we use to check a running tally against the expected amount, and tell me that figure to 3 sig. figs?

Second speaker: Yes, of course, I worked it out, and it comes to 10.5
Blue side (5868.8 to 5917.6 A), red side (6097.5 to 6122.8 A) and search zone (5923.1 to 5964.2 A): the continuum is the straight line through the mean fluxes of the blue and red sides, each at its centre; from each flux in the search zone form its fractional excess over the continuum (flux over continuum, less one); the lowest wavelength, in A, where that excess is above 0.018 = 5924.46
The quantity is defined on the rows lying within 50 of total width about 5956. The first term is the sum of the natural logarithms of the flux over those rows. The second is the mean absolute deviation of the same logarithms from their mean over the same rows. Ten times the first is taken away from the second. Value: 95.3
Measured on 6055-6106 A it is 99.9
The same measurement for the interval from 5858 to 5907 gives 98.9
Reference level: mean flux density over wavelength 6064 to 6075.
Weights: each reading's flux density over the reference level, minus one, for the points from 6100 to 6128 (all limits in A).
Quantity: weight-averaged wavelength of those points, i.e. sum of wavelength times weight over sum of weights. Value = 6113.7 A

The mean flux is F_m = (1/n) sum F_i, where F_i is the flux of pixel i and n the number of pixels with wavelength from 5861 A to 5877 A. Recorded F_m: 0.597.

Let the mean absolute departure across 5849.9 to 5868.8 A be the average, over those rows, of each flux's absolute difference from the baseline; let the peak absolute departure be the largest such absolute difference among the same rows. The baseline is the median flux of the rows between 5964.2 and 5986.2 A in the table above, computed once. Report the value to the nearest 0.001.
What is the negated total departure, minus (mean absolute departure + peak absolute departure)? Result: -0.036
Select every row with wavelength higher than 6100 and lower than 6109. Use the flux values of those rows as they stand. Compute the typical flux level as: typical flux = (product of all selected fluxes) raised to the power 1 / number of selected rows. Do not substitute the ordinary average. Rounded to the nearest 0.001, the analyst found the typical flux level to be 0.560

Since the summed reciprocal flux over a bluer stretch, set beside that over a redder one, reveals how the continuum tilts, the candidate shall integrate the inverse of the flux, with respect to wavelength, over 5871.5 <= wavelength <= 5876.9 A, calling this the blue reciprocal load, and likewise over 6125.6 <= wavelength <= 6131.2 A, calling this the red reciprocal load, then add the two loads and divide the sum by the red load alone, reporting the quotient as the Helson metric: 1.90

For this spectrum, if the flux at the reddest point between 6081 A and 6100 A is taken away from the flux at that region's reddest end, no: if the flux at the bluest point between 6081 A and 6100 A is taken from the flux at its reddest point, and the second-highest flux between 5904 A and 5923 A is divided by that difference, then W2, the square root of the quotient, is 13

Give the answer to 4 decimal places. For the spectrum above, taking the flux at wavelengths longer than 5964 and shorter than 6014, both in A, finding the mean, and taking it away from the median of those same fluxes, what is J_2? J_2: 0.0017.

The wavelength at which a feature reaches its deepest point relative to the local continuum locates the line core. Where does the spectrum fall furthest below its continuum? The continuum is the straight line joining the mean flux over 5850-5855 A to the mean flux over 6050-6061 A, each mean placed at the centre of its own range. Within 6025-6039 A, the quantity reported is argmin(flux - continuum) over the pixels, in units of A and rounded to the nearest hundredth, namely 6026.27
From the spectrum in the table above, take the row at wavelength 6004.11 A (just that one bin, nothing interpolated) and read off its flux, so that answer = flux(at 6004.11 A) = 0.5737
